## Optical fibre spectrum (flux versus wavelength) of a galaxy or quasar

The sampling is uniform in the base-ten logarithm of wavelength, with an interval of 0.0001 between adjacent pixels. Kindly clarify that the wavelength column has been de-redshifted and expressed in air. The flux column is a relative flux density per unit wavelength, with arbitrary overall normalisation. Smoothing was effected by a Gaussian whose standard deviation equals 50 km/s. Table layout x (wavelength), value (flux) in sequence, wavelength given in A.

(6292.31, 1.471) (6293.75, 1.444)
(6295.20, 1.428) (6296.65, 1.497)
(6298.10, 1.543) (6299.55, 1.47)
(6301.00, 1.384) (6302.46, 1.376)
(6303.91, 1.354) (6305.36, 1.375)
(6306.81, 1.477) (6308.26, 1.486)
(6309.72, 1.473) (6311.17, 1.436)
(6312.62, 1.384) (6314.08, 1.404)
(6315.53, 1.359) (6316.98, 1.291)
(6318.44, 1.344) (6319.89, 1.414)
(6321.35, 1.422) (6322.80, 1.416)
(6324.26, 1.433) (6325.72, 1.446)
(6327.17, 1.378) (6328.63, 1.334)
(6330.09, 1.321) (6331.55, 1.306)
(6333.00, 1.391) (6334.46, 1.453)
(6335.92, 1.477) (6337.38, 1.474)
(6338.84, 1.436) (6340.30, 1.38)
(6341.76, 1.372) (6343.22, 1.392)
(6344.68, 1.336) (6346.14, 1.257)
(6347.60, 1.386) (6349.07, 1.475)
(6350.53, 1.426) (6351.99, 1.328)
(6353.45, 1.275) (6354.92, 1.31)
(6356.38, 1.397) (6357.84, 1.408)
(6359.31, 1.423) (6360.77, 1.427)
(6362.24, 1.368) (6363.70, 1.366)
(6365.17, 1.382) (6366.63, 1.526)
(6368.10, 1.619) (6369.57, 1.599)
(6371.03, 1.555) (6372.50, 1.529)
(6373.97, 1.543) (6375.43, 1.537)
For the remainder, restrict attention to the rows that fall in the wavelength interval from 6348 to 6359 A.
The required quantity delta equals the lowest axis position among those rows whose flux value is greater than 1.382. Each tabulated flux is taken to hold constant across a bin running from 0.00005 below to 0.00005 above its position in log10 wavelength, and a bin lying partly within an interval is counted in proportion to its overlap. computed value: 6349.07 A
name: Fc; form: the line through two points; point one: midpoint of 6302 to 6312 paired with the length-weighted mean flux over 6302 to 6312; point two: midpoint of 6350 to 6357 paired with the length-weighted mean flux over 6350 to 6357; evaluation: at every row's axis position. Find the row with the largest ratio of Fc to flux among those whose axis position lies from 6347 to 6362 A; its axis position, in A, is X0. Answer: 6353.45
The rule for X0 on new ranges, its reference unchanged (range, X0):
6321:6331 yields 6330.09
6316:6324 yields 6316.98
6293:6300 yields 6295.20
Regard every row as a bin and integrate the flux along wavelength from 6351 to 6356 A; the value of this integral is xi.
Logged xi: 6.6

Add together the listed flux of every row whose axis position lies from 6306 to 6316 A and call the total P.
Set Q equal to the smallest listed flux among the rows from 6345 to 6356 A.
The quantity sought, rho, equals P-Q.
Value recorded 8.76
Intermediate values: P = 10.0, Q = 1.257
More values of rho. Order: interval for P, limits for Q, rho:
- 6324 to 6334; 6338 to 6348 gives 8.35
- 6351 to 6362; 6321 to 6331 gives 8.25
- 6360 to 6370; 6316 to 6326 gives 9.00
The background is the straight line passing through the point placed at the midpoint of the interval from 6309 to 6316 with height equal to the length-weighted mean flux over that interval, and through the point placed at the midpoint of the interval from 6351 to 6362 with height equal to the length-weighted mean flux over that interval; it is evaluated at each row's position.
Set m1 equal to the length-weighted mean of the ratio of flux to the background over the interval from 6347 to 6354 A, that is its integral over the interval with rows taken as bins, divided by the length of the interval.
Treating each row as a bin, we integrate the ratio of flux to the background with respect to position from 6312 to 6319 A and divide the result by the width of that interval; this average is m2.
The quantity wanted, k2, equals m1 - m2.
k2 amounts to 0.04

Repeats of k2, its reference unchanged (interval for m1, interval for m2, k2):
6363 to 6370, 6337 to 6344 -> 0.08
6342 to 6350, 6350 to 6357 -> 0.01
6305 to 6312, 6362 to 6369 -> -0.05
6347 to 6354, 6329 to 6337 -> 0.01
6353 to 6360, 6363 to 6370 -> -0.10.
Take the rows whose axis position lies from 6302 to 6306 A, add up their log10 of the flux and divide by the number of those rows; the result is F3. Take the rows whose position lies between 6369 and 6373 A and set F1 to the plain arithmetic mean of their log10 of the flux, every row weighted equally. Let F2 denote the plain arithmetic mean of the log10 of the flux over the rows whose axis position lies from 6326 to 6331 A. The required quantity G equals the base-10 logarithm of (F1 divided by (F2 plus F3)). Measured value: -0.14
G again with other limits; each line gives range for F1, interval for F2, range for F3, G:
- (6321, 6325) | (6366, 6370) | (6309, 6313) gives -0.36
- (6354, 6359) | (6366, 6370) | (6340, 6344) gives -0.39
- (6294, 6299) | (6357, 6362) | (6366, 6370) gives -0.31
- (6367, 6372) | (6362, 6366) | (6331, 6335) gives -0.14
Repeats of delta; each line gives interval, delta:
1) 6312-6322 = 6312.62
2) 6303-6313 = 6306.81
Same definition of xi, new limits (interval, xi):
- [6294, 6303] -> 13.0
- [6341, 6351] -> 13.8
